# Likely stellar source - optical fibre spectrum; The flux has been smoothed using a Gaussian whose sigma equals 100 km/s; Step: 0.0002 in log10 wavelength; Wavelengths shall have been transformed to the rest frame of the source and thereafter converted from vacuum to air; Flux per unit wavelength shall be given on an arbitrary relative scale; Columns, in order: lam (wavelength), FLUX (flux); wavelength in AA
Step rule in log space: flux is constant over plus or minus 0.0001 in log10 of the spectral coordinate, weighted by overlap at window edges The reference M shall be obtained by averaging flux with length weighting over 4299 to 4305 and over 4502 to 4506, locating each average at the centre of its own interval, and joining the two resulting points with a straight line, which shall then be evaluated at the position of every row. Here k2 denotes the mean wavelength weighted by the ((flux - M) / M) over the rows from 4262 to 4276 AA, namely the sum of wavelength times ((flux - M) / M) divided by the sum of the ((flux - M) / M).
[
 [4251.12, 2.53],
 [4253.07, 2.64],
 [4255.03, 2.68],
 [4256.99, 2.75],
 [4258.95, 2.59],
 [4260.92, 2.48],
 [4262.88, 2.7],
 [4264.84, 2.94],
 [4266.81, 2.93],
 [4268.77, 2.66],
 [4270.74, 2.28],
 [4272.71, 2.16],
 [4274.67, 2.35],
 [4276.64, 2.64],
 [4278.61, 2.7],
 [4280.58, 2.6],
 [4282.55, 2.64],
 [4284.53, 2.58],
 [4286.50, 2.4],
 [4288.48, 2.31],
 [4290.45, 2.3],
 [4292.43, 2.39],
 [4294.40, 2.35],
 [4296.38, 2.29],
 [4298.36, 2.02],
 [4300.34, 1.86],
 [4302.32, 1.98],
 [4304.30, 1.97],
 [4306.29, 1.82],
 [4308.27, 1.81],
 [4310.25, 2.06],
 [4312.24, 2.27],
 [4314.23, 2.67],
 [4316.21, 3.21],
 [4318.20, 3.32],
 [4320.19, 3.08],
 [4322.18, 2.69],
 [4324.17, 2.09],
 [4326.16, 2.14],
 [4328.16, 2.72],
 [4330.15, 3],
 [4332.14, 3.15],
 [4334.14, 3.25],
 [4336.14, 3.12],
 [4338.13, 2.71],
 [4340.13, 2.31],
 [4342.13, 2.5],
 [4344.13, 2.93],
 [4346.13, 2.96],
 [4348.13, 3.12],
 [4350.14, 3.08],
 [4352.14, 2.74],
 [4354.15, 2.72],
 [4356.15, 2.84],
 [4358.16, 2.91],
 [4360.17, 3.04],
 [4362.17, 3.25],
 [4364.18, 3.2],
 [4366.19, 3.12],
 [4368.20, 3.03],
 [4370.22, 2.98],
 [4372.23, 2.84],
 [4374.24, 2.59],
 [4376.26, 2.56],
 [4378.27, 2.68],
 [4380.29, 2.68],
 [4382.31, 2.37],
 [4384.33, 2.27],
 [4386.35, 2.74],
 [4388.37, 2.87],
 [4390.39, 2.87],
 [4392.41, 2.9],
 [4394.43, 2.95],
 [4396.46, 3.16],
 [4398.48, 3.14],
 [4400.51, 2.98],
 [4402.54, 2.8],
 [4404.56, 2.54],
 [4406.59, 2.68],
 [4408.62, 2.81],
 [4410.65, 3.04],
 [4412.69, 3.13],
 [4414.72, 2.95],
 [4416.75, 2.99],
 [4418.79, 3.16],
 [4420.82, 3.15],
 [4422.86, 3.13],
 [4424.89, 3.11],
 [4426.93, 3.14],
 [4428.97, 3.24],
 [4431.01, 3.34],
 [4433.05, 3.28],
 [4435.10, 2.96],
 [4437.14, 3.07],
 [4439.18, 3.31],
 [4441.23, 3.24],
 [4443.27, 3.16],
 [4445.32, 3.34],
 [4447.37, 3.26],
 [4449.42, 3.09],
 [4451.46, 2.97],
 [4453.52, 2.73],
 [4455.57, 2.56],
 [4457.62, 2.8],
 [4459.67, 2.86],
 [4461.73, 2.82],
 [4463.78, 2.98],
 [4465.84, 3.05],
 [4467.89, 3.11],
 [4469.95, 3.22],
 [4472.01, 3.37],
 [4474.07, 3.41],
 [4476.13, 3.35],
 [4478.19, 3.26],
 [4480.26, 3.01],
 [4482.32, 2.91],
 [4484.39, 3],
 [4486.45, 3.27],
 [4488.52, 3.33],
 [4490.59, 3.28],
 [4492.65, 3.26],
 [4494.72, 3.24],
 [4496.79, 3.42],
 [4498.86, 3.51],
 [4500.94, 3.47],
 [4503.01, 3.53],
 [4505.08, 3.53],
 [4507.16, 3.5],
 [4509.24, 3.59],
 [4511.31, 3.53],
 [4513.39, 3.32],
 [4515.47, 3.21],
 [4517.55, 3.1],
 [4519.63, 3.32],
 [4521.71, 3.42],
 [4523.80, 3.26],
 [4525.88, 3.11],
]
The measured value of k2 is 4267.6 AA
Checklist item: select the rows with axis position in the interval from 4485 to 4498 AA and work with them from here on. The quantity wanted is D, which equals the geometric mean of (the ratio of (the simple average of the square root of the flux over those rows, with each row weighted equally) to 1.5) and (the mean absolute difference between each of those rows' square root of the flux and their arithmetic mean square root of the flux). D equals 0.13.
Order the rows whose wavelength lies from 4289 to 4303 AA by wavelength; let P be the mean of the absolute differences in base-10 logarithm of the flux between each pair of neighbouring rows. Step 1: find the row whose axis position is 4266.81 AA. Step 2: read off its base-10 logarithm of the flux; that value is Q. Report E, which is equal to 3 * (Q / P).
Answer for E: 55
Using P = 0.025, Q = 0.47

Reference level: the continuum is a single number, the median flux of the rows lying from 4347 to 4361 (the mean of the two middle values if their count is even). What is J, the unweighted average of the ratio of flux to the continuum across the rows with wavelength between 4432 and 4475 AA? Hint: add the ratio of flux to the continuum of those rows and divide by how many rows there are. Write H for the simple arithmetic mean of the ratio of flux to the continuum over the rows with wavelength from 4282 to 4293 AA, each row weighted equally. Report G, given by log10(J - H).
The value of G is -0.66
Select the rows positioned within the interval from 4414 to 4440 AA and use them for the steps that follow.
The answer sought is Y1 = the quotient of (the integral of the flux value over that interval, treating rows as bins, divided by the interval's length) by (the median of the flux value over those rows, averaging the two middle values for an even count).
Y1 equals 1.00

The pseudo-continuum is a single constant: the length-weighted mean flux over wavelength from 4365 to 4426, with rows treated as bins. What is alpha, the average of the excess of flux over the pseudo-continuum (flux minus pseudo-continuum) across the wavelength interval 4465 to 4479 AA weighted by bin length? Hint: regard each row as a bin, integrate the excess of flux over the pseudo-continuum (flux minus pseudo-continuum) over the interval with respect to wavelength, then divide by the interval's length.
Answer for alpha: 0.38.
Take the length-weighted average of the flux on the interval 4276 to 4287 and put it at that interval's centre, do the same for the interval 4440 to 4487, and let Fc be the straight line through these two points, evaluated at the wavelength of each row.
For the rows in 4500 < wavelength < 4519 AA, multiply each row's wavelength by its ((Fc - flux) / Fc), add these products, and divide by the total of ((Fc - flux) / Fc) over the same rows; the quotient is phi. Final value 4506.0 AA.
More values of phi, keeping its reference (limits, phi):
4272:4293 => 4284.0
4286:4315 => 4301.8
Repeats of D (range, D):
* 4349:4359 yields 0.19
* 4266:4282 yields 0.26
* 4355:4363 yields 0.21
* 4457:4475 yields 0.25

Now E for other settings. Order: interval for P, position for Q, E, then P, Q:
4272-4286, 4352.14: 61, 0.022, 0.44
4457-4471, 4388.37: 113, 0.012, 0.46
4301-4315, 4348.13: 43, 0.035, 0.49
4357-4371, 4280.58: 87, 0.014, 0.41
